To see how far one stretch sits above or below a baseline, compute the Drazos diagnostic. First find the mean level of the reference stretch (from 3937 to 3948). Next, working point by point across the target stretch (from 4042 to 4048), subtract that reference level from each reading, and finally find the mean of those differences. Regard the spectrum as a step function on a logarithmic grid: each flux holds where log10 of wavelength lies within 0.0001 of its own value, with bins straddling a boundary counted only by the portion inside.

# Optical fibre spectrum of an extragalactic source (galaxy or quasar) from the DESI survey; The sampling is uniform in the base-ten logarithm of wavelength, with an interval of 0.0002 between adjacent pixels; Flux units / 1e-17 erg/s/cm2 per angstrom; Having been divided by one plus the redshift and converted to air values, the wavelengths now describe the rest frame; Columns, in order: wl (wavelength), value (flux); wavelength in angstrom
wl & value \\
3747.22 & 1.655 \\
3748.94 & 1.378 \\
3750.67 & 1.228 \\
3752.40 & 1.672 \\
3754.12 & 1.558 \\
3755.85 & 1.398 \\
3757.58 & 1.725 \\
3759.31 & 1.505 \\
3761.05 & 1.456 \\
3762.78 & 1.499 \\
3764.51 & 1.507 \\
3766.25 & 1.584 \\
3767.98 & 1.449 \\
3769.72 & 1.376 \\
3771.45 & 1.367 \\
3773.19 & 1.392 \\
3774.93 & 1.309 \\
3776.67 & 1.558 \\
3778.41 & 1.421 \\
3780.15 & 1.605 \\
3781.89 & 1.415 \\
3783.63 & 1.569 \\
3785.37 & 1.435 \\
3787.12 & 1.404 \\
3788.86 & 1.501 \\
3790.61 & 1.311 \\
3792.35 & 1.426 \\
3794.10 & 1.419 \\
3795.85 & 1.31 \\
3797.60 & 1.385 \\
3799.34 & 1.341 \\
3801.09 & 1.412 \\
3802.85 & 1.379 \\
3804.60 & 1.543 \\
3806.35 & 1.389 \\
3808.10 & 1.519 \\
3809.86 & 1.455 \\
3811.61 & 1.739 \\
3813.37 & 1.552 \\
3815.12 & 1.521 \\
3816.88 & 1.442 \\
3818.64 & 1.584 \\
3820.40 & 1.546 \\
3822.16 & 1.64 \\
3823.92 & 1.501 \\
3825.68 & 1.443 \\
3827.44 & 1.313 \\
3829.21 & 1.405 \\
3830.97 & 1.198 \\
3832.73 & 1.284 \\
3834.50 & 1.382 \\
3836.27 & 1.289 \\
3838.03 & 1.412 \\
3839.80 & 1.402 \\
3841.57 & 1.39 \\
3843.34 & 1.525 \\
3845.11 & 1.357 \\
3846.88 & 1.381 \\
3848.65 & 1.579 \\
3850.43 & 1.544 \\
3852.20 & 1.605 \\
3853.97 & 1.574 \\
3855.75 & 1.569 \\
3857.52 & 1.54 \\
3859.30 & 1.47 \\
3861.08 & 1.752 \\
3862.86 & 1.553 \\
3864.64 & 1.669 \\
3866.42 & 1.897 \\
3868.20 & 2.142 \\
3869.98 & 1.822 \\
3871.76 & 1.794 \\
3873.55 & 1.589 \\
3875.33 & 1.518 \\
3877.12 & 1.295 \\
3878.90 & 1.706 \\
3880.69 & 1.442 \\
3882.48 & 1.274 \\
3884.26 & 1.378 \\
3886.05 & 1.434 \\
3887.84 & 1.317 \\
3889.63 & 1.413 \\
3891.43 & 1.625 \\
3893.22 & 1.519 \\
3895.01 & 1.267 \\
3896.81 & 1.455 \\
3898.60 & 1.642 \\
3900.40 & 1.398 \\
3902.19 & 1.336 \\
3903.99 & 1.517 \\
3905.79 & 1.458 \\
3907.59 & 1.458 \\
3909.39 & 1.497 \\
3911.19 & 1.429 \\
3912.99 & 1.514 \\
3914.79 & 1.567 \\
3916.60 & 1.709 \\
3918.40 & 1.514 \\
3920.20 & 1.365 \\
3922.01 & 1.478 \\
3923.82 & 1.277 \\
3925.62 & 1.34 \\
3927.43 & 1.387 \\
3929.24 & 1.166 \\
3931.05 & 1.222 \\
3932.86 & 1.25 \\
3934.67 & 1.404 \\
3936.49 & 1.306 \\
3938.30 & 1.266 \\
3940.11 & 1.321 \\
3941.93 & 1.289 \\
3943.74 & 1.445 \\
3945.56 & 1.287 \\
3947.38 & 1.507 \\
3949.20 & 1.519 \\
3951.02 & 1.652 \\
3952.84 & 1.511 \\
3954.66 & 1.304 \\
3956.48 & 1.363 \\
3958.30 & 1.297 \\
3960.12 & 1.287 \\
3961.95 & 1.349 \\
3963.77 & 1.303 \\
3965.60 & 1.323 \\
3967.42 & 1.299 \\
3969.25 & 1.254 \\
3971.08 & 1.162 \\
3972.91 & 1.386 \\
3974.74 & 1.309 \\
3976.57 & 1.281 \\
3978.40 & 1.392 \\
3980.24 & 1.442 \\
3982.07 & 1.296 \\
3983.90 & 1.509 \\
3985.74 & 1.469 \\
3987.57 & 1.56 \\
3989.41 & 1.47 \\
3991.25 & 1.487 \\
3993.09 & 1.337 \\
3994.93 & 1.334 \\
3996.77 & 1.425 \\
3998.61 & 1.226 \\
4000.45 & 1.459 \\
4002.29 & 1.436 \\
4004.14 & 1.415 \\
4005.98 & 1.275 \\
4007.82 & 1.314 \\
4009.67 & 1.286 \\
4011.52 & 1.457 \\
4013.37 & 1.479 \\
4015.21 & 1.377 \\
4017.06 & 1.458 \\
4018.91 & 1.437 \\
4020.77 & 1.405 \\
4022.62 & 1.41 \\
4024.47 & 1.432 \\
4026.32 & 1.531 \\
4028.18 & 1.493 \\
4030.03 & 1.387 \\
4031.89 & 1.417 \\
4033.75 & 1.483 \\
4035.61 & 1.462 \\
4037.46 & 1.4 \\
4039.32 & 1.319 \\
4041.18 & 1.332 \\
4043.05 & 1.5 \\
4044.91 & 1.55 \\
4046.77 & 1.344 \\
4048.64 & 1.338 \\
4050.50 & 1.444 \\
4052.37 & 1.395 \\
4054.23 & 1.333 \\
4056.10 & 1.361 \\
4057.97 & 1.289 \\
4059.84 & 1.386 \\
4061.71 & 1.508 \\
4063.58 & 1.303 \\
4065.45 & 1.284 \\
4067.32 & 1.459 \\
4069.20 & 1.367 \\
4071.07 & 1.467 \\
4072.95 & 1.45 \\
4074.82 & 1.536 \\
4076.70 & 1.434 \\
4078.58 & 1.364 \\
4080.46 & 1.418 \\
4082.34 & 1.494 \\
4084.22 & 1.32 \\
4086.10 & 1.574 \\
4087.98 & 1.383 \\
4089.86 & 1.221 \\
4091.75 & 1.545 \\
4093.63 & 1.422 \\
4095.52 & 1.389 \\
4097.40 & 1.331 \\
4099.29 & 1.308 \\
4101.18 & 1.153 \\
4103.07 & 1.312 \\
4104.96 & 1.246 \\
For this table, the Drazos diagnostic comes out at 0.11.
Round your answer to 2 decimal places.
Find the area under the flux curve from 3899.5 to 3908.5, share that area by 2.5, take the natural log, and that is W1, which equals 1.64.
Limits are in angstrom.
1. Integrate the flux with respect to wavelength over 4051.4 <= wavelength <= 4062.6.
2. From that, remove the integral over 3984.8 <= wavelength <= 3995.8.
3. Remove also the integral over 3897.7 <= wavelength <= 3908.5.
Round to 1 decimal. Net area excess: -16.3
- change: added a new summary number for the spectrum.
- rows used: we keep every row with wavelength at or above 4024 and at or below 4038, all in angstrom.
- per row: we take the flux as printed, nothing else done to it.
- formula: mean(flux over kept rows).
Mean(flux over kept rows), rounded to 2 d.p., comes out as 1.45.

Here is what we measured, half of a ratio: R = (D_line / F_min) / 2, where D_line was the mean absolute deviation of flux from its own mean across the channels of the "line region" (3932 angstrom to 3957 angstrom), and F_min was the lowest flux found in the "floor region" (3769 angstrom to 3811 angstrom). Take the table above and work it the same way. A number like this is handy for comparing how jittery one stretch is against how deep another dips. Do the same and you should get 0.039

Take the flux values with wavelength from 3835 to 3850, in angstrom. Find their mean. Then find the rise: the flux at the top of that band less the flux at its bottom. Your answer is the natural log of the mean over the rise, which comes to 1.6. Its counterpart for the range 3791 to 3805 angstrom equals 2.5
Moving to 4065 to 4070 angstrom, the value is 2.8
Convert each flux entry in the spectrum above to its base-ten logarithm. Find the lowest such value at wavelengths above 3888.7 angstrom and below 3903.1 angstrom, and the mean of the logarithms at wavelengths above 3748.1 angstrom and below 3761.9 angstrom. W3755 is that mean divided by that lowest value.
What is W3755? 1.66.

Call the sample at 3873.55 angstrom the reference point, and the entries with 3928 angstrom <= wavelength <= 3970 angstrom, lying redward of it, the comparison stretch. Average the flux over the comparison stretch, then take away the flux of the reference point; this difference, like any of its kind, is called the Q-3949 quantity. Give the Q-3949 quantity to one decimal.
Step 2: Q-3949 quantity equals -0.2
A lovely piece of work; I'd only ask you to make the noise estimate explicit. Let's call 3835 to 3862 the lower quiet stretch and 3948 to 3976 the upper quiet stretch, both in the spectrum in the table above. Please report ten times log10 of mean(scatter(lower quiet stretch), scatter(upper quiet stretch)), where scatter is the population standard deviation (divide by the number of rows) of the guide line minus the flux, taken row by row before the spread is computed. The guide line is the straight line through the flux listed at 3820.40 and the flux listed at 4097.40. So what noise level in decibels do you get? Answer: -9.3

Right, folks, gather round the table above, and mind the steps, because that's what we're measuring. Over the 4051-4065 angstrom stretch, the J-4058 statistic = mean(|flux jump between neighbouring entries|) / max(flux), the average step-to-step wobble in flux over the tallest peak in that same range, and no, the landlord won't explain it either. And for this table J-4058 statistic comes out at 0.065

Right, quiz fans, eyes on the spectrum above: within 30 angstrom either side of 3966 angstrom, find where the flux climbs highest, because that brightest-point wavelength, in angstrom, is 3951.02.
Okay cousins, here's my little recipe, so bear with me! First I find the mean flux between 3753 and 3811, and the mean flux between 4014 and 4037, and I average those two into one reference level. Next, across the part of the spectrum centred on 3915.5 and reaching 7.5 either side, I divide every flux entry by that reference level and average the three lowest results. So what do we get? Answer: 0.98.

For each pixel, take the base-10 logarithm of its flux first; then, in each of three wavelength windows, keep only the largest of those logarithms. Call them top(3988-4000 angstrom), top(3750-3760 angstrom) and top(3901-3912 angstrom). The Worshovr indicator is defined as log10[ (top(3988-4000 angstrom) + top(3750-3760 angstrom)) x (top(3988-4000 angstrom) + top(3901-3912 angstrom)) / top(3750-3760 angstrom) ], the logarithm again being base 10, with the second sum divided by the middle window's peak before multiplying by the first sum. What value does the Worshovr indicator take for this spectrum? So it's -0.21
